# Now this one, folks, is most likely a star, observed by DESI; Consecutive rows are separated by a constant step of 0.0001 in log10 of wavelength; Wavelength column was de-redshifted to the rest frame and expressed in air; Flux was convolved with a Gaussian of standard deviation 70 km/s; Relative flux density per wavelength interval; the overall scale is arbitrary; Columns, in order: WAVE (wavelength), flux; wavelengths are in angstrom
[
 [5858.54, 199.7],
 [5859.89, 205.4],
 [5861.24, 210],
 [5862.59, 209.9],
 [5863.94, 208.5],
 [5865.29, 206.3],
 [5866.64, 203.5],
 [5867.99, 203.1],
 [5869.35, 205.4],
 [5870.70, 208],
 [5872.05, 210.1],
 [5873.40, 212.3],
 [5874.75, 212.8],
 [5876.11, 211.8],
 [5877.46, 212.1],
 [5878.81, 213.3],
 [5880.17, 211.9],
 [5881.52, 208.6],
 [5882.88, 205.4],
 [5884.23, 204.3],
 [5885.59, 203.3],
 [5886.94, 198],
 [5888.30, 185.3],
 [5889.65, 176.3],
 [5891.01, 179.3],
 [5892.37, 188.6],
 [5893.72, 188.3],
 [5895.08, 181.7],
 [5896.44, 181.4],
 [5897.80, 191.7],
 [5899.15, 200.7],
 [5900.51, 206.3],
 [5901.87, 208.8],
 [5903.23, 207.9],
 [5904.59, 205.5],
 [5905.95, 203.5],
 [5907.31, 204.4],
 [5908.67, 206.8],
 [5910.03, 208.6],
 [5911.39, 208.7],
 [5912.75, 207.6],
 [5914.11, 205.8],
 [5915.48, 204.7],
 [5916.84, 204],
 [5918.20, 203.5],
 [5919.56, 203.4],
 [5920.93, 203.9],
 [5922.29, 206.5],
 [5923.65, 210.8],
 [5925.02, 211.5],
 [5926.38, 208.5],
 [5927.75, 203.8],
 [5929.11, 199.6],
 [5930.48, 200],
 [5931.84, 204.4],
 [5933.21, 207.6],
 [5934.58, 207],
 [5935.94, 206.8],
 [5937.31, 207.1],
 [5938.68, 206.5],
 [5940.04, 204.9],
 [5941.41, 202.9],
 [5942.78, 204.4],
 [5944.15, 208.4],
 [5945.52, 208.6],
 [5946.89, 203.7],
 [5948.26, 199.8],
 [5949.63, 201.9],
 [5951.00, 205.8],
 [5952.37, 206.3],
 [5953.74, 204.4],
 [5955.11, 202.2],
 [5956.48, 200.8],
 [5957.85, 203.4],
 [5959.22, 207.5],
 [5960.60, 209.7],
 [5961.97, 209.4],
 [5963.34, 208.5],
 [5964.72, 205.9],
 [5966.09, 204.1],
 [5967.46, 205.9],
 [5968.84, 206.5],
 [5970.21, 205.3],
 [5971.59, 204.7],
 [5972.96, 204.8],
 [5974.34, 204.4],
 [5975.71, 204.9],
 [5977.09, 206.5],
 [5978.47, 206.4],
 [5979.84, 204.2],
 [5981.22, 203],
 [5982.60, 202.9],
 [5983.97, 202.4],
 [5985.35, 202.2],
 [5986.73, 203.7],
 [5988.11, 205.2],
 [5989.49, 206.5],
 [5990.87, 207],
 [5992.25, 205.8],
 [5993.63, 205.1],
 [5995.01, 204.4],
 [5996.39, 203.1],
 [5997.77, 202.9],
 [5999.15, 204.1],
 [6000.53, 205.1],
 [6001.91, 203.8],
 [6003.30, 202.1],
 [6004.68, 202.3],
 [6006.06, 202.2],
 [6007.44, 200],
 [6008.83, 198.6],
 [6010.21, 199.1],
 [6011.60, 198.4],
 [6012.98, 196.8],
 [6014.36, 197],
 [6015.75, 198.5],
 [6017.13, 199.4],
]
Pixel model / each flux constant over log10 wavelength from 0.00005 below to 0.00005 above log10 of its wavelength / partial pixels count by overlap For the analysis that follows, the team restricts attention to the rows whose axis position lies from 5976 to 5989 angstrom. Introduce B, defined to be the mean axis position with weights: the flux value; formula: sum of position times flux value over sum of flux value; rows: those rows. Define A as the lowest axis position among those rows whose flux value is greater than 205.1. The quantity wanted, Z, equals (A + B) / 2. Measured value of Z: 5979.8 angstrom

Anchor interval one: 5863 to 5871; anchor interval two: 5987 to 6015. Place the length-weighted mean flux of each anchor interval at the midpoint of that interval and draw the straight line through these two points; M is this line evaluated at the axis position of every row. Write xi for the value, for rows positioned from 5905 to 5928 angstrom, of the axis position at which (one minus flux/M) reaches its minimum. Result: 5925.02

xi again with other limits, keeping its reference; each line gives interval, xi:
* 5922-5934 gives 5925.02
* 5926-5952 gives 5945.52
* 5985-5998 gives 5990.87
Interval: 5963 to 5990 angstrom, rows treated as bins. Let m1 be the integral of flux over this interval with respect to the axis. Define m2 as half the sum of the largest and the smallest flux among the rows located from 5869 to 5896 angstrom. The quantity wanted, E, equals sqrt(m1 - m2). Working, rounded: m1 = 5530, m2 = 195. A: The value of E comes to 73.0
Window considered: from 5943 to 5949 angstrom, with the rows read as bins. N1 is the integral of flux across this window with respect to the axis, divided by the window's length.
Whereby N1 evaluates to 205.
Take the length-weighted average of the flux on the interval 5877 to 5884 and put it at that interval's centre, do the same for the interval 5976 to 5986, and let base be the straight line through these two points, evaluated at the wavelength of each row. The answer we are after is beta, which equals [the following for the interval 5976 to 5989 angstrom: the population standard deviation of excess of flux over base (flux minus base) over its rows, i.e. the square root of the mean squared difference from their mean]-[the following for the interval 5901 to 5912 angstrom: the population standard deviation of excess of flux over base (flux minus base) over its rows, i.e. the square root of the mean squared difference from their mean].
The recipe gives -0.5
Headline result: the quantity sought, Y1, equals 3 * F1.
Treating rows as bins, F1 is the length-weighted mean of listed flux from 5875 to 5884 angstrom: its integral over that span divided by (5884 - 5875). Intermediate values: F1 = 210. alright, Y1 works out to 631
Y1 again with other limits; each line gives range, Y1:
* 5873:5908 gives 600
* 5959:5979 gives 619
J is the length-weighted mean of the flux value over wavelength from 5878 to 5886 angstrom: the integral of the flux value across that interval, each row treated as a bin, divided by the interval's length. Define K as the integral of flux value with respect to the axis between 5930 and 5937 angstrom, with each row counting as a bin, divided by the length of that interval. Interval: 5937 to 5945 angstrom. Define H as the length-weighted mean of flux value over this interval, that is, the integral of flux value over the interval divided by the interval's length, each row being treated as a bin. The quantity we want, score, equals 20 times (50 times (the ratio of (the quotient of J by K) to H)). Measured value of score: 4.92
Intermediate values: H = 206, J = 207.9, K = 205.5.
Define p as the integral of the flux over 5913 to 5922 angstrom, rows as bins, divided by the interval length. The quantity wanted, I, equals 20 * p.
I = 4089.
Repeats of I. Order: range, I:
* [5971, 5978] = 4102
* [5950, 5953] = 4113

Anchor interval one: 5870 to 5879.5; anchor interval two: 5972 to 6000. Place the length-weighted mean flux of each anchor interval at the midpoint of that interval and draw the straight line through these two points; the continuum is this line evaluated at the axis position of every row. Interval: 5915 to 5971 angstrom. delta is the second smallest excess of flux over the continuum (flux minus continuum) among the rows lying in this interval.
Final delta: -8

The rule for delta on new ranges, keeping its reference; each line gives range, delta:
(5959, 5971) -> 0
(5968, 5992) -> -2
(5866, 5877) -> -9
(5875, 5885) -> -6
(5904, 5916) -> -5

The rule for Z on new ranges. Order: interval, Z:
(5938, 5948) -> 5940.7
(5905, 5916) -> 5909.7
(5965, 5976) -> 5969.2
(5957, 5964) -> 5959.9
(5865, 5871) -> 5866.6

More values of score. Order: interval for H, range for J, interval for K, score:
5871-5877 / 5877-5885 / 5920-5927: 4.75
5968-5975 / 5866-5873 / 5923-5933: 4.90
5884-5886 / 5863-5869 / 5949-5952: 4.95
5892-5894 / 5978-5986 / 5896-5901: 5.51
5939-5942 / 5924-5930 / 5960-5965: 4.82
